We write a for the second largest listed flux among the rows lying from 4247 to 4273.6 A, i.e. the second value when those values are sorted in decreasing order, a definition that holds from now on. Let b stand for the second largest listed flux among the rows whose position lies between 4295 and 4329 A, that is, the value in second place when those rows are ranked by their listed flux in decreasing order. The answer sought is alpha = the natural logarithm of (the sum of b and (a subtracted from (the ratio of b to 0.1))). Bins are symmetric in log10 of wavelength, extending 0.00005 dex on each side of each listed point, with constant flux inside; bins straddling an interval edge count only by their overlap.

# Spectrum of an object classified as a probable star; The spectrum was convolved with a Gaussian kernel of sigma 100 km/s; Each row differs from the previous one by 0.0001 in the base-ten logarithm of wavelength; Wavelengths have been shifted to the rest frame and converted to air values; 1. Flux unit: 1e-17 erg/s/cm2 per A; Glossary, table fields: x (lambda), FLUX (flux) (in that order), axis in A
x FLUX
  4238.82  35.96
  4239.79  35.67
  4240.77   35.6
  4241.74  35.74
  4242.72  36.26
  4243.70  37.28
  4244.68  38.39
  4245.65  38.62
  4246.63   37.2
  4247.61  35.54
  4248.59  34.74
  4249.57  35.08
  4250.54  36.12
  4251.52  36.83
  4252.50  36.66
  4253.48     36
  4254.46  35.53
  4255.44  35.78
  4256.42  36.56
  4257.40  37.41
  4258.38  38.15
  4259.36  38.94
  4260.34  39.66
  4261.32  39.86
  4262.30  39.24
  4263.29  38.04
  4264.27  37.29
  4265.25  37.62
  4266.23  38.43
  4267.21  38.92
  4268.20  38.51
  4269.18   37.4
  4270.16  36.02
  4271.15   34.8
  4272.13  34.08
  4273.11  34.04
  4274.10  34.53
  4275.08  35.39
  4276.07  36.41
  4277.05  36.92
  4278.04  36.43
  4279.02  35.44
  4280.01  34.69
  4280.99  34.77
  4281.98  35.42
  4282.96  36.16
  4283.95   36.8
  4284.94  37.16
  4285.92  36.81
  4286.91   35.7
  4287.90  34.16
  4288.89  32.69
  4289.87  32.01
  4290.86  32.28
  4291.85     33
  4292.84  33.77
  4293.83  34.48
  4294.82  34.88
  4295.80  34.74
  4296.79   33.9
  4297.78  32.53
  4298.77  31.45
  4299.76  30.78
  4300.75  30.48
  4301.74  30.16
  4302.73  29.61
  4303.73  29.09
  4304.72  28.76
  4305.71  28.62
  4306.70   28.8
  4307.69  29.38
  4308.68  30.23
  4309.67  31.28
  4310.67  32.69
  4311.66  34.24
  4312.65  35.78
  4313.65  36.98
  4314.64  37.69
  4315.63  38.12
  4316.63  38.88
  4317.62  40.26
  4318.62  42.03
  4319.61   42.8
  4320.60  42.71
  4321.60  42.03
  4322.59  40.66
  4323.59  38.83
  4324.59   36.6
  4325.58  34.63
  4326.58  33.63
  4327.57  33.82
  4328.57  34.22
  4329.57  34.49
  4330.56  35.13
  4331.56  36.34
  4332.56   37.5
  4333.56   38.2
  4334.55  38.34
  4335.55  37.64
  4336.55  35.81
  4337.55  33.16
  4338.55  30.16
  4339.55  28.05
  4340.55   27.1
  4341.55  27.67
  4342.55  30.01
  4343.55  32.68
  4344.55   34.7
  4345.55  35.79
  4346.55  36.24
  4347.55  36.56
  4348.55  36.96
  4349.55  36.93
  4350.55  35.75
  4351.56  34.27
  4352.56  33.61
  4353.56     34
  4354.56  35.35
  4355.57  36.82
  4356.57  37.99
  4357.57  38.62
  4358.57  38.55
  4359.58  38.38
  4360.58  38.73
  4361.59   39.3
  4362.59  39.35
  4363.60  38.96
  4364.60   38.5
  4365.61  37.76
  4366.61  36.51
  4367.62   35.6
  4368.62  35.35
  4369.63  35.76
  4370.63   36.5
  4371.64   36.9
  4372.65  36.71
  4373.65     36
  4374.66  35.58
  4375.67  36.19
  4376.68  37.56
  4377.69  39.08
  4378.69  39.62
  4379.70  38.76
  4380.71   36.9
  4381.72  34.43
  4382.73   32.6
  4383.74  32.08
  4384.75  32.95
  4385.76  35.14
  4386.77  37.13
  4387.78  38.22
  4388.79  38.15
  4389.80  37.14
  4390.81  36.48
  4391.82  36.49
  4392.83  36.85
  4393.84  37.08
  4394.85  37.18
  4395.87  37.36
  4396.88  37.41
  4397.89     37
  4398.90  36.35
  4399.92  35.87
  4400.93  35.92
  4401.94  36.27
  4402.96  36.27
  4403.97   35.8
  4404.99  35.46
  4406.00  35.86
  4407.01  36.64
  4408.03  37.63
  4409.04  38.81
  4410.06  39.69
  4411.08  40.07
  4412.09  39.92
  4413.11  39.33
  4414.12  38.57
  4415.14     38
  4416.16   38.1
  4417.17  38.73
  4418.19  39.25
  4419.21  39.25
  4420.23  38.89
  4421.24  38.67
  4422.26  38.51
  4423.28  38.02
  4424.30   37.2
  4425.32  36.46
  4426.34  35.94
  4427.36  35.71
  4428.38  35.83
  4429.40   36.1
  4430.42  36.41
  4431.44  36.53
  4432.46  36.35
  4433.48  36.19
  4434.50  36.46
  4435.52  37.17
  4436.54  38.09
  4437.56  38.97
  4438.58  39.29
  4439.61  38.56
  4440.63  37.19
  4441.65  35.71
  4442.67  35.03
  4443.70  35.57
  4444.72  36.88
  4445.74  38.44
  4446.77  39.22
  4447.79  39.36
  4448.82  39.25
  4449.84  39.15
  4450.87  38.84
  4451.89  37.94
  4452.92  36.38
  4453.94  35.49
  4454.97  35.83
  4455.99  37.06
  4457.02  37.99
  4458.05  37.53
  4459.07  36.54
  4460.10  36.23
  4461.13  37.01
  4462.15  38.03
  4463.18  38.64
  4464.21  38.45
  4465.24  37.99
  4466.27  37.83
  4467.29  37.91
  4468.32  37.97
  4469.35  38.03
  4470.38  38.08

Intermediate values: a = 39.66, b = 42.71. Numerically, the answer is 6.06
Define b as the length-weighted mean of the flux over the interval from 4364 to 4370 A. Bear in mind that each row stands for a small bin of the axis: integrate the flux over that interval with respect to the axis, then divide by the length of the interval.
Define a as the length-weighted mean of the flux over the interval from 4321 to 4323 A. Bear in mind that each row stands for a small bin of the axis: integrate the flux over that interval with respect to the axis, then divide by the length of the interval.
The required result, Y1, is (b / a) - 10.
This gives -9.12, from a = 41.4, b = 36.7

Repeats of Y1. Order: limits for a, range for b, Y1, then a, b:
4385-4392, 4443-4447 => -8.99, 36.9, 37.2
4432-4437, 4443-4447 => -8.99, 36.9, 37.2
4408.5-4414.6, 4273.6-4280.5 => -9.10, 39.4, 35.7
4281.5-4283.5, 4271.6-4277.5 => -9.02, 35.9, 35.2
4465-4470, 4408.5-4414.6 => -8.96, 38.0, 39.4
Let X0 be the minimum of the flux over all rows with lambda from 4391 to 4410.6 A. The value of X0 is 35.46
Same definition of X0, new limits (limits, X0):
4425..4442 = 35.71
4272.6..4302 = 30.16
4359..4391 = 32.08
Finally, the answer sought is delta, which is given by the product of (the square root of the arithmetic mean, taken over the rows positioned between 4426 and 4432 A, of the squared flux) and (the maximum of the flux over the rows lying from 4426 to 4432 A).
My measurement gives 1318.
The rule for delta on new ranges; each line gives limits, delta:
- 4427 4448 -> 1461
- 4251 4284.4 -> 1465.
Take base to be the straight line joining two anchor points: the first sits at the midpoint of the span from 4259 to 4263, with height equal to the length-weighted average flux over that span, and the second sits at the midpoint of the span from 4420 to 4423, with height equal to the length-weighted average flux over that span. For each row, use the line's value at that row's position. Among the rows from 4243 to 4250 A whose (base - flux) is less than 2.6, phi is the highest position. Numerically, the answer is 4246.63 A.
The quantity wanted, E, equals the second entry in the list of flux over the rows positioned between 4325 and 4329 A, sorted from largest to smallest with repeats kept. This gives 34.22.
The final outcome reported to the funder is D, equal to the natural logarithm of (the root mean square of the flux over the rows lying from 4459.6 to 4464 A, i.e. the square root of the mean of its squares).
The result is 3.62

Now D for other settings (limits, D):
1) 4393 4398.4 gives 3.62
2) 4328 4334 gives 3.58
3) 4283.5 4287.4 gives 3.60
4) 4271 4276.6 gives 3.55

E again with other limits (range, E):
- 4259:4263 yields 39.66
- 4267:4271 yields 38.51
